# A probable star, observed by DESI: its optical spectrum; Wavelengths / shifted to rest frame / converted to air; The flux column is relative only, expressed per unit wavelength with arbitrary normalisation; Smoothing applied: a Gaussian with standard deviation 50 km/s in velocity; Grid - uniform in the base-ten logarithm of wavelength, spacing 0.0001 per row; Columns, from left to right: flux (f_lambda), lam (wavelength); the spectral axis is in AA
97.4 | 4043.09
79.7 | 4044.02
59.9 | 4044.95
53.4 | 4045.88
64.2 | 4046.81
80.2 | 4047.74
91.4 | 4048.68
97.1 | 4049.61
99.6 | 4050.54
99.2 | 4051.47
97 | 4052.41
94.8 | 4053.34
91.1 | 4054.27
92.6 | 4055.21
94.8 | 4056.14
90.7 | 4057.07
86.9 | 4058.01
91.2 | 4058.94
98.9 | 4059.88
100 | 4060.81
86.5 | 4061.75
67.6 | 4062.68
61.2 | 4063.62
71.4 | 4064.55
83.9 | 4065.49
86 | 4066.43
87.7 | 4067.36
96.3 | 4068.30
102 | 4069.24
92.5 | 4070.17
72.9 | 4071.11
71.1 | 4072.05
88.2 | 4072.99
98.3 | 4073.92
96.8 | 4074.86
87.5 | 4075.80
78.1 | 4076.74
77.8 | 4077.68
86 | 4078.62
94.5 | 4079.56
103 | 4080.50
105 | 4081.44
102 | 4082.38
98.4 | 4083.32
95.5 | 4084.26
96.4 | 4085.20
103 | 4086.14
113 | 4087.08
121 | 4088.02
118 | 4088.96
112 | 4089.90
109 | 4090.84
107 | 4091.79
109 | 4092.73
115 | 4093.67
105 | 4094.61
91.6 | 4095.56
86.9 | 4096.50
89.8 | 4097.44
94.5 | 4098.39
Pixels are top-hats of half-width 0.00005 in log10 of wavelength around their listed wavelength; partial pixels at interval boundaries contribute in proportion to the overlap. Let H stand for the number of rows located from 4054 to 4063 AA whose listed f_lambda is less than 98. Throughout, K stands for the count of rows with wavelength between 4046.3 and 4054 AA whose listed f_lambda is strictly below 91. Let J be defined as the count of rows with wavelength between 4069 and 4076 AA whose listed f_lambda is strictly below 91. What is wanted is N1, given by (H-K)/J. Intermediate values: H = 8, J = 4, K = 2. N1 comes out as 1.5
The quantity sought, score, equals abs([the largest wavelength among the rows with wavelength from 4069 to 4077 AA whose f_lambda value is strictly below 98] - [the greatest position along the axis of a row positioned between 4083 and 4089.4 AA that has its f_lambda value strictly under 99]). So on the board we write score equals 8.5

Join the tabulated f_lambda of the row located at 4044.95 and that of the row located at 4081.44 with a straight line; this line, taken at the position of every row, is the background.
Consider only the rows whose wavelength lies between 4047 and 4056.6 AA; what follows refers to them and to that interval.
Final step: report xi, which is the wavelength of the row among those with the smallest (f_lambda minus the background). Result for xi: 4047.74 AA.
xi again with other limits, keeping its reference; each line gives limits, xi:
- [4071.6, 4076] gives 4072.05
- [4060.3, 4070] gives 4063.62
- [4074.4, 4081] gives 4077.68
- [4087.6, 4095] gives 4094.61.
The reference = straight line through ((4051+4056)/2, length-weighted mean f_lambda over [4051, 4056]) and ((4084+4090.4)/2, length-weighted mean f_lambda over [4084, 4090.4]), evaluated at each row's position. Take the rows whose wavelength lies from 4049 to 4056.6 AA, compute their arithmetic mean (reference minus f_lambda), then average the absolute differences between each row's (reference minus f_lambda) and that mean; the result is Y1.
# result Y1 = 3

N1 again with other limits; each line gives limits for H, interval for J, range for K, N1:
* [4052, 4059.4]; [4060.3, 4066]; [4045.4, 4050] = 1.0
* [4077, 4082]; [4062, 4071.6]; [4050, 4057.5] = 0.3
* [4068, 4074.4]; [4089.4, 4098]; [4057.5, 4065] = 0.0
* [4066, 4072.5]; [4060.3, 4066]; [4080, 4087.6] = 1.2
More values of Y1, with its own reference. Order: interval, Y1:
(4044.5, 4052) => 15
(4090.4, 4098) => 10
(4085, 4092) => 6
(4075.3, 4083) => 9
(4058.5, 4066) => 12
